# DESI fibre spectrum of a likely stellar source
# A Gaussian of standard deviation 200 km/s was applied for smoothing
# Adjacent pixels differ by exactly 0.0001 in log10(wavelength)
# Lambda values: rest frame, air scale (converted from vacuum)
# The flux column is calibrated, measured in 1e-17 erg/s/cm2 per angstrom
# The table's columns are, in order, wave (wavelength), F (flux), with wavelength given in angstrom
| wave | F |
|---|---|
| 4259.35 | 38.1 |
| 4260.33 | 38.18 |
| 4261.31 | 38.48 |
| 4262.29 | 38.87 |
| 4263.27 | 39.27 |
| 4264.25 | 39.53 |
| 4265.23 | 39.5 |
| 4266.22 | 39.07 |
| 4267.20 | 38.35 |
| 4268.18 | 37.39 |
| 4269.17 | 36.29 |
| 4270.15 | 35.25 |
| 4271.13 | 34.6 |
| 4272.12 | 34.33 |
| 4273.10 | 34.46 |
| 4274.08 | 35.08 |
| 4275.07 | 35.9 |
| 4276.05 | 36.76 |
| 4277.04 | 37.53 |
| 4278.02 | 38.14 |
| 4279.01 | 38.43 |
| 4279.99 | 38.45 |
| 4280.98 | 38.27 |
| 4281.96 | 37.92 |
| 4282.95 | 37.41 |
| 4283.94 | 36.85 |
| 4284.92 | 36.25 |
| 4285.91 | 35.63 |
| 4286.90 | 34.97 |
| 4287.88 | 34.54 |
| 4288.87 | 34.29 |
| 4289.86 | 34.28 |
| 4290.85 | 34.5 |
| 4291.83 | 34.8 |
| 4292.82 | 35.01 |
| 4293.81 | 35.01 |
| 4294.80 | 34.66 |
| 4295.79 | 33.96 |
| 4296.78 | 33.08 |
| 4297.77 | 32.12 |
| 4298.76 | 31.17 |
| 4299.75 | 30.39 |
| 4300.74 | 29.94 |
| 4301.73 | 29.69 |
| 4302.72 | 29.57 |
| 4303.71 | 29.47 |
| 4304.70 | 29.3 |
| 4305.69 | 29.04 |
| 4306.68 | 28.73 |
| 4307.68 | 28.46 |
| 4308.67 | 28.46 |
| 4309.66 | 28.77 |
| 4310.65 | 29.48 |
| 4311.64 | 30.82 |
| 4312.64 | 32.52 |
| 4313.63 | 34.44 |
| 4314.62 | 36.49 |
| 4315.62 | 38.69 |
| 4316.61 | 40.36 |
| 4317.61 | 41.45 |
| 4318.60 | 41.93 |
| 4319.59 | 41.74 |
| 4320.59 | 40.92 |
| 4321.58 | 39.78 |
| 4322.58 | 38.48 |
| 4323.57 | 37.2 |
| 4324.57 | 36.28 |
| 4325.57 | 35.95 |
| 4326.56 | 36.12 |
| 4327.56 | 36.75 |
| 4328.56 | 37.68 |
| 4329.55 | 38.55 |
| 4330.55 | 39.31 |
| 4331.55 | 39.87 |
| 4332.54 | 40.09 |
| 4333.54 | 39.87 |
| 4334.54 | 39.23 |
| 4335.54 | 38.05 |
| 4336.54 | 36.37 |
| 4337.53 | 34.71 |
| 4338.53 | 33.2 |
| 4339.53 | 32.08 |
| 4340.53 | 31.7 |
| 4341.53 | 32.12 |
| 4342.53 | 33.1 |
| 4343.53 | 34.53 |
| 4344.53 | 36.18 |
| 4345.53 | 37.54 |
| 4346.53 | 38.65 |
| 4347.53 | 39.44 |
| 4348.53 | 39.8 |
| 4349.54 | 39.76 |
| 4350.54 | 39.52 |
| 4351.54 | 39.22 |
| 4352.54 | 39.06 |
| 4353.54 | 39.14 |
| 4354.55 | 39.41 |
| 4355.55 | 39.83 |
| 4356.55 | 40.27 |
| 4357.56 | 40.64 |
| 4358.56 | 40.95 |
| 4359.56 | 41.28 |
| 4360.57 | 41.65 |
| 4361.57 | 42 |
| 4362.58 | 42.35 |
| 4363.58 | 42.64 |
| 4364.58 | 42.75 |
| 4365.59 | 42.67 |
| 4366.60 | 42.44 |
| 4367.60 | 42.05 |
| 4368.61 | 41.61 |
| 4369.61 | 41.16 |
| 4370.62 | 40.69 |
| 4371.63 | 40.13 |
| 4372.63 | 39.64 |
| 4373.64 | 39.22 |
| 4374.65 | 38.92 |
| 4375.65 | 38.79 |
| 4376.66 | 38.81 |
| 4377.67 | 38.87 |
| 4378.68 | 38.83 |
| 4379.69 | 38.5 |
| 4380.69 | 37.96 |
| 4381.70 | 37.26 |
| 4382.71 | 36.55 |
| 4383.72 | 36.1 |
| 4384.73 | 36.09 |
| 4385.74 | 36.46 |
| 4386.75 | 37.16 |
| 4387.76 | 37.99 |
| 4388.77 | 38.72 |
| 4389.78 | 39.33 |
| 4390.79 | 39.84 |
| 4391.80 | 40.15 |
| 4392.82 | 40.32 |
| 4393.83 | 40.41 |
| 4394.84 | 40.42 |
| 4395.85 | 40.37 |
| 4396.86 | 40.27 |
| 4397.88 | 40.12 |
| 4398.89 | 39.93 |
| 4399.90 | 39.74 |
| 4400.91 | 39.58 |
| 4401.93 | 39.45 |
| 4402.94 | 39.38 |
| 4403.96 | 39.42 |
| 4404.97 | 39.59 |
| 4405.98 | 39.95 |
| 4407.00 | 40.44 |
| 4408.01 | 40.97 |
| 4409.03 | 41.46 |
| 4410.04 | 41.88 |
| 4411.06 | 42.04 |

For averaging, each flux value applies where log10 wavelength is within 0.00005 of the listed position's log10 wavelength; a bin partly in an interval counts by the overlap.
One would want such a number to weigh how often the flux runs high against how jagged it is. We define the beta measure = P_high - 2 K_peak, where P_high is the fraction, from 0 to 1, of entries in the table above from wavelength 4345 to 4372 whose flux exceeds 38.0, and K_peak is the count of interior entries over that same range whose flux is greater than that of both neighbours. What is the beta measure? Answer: -3.0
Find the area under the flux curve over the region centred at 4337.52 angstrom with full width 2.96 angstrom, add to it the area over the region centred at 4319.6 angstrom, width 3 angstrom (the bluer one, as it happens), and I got 228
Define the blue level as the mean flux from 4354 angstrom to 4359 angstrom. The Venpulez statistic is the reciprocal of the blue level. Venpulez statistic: 0.0249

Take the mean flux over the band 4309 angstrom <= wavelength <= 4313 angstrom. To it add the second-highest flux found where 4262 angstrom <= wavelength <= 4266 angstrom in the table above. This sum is 70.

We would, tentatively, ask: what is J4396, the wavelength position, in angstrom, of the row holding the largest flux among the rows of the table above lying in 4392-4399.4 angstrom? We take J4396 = 4394.84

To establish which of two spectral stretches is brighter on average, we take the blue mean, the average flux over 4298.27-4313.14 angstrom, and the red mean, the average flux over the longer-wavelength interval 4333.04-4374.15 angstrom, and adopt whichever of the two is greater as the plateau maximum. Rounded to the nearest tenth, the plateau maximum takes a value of 38.9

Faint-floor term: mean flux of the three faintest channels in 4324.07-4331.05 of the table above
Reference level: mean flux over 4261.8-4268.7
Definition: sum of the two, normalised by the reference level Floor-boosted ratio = 1.93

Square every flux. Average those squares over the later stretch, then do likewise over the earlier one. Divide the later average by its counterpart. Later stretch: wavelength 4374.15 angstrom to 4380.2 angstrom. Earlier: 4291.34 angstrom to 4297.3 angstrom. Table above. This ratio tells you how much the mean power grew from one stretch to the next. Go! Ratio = 1.27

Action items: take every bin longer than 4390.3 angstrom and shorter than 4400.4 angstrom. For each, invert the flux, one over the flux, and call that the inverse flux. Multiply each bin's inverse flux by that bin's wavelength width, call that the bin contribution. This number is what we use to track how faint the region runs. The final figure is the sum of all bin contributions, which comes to 0.25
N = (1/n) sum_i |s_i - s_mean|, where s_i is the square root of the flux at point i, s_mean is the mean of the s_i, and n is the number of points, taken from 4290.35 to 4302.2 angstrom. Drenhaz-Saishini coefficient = 0.16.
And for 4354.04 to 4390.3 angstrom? 0.13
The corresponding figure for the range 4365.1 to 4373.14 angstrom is 0.07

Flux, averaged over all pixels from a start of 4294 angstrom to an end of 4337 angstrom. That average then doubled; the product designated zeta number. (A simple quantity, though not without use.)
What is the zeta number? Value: 70.0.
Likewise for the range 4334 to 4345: 69.3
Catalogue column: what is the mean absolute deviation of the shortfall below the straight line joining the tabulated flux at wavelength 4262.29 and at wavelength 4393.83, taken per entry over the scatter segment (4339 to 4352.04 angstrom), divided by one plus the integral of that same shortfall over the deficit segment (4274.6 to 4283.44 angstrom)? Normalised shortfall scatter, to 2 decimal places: 0.21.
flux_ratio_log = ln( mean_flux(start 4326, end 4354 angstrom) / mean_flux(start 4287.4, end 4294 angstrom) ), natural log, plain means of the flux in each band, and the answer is 0.072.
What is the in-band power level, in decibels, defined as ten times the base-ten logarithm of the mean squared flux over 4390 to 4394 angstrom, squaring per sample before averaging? 32.1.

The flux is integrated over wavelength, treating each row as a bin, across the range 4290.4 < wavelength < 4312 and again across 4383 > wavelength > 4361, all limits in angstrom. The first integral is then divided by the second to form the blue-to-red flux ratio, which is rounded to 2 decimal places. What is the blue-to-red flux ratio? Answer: 0.76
